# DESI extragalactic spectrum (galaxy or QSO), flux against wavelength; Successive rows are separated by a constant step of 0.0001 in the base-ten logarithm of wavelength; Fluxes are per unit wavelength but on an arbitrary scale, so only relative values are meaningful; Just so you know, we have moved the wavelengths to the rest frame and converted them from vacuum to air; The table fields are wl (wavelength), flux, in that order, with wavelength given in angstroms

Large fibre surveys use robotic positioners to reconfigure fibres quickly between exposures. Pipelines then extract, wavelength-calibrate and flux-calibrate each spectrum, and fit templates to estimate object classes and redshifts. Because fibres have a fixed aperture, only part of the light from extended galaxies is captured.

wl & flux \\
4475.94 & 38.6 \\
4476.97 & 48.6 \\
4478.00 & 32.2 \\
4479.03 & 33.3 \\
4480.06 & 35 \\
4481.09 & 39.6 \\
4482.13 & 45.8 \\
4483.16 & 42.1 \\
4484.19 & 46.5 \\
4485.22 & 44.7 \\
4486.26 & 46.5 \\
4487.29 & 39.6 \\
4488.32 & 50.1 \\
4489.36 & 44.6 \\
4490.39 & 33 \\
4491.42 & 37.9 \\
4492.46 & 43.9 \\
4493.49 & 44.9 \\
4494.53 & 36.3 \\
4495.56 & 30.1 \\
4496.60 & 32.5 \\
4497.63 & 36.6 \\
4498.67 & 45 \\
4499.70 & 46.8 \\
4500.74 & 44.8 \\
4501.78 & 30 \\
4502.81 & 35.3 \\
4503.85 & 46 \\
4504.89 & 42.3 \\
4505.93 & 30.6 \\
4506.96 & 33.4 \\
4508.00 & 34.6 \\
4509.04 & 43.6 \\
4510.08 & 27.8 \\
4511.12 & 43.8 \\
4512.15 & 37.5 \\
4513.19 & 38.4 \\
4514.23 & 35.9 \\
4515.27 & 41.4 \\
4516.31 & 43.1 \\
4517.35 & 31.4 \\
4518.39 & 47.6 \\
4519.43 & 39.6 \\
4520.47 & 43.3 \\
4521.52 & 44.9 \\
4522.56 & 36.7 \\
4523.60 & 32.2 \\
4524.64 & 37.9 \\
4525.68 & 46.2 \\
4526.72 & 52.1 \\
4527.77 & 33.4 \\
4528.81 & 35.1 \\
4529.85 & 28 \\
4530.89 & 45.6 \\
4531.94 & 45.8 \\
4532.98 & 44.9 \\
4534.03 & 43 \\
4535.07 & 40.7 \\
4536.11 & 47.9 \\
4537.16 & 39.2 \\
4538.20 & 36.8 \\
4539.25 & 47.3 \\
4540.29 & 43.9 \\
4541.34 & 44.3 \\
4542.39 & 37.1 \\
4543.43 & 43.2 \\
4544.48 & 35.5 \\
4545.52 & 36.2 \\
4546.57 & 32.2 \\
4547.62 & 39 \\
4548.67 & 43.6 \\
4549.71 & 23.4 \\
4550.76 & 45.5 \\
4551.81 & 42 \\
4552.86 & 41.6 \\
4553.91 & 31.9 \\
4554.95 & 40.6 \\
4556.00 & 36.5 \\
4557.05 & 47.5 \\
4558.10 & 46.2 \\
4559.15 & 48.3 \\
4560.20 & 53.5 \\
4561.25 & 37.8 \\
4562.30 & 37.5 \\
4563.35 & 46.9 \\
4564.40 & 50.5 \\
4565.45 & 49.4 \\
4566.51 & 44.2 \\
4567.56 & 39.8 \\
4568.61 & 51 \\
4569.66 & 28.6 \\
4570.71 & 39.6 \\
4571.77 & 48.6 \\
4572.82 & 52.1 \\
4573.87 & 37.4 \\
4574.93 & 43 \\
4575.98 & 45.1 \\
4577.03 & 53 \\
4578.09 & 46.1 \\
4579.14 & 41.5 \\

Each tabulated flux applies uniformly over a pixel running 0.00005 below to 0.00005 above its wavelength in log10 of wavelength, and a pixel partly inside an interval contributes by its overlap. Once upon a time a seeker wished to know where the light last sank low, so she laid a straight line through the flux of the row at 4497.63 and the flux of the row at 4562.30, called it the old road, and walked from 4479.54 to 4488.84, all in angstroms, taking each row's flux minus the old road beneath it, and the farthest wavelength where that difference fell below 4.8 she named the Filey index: 4487.29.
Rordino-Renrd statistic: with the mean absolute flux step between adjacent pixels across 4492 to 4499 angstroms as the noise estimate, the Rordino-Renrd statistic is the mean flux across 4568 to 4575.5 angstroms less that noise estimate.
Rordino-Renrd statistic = 37.8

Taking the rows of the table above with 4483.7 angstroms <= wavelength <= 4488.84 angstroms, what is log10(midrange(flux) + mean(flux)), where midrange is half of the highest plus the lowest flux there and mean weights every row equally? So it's 1.96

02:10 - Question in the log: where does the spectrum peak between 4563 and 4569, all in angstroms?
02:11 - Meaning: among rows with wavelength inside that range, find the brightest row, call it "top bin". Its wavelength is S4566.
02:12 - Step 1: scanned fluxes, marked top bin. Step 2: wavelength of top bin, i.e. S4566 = 4568.61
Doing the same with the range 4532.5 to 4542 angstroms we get 4536.11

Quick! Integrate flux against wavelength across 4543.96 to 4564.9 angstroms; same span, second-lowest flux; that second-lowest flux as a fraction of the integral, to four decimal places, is 0.0373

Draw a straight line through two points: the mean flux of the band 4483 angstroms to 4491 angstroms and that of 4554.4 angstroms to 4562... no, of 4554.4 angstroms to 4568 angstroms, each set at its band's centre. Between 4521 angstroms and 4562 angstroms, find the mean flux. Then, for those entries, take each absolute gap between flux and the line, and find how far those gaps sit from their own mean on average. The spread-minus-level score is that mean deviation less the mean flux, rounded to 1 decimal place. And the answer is -36.9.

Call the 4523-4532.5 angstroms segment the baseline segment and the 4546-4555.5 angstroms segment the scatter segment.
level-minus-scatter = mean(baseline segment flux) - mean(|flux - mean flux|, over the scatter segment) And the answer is 33.9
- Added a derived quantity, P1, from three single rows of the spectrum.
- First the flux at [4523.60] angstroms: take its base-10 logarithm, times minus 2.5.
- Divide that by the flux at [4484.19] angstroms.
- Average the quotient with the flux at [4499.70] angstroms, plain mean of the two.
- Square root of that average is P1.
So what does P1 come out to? 4.8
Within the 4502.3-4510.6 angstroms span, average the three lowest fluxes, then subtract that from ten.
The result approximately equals -21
